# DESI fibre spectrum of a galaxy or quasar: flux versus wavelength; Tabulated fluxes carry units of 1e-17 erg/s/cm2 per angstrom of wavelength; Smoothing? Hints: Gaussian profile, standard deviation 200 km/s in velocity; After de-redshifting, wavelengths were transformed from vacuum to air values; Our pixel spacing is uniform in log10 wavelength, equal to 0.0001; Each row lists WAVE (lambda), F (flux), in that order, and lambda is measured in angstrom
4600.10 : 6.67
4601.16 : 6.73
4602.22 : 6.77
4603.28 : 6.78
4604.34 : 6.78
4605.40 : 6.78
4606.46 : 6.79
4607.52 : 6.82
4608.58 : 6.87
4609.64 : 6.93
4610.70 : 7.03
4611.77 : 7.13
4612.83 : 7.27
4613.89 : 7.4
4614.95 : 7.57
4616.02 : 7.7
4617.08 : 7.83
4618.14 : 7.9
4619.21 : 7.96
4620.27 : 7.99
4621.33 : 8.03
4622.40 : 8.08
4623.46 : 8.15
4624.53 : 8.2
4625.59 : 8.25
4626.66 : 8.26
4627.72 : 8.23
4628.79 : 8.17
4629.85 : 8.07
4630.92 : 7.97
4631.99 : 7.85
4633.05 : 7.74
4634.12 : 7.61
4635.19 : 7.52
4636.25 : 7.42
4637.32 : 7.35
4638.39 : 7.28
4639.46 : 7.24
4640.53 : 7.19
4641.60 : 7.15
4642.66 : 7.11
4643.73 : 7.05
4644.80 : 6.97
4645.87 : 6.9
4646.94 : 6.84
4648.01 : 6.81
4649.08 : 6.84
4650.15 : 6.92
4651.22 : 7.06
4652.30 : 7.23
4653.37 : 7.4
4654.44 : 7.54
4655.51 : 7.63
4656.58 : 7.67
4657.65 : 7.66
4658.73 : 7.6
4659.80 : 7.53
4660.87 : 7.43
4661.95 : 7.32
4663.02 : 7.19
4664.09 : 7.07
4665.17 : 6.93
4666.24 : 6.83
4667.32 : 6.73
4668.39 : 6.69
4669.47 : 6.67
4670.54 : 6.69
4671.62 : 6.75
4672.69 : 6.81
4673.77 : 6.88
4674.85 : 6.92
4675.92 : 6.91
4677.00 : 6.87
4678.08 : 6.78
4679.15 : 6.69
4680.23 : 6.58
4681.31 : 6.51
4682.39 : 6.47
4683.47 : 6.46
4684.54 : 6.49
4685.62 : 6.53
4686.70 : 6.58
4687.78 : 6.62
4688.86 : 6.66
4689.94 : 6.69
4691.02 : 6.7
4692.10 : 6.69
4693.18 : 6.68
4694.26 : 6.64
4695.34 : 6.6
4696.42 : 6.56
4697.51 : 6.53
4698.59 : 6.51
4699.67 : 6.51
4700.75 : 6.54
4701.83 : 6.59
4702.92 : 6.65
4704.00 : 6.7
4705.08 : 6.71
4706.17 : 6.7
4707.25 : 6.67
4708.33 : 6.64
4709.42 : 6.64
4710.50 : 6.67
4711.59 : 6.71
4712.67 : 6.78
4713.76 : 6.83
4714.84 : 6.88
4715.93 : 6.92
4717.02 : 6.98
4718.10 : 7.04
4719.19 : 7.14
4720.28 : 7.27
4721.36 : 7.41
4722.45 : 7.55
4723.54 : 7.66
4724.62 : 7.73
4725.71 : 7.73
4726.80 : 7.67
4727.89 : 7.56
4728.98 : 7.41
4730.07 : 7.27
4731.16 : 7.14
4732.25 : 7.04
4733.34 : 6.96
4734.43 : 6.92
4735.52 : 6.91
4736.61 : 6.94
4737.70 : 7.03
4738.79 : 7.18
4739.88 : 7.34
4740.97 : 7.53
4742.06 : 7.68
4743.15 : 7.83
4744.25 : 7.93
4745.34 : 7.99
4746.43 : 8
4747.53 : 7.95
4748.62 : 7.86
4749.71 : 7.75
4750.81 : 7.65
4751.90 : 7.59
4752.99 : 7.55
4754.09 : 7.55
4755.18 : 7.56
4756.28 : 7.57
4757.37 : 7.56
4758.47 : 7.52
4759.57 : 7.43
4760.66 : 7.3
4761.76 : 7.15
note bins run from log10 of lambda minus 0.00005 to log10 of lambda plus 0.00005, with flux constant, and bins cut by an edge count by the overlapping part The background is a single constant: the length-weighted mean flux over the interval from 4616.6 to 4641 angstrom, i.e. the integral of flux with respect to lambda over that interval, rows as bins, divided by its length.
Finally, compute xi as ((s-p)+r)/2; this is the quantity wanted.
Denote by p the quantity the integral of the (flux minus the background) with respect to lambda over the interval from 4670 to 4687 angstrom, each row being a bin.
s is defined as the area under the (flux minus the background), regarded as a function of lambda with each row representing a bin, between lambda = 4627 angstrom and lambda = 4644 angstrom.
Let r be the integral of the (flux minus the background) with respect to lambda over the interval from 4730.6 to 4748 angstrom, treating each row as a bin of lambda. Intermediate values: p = -20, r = -8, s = -4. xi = 3.7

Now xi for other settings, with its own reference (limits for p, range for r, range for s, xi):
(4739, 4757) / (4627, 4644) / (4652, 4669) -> -5.8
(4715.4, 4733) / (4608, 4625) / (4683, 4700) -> -8.1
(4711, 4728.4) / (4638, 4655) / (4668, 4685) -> -10.8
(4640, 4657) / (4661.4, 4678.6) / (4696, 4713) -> -12.6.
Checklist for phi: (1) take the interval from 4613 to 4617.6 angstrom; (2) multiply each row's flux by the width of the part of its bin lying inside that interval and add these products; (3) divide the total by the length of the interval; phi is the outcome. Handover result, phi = 7.6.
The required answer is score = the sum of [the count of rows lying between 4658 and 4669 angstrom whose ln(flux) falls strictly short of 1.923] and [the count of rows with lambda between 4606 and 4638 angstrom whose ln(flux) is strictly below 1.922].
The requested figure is 5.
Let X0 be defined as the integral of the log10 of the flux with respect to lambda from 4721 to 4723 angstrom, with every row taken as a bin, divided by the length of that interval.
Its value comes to 0.87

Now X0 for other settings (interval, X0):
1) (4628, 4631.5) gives 0.91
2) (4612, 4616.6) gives 0.87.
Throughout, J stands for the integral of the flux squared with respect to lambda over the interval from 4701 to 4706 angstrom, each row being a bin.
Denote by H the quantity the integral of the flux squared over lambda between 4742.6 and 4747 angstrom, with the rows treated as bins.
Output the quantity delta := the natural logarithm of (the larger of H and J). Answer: 5.62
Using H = 277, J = 221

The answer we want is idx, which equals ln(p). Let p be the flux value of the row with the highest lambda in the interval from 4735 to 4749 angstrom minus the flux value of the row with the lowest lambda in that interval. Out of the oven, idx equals -0.05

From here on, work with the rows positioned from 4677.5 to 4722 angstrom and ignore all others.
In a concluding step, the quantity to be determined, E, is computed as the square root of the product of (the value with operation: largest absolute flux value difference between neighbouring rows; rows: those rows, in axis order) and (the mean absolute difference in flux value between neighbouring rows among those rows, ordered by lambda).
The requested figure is 0.079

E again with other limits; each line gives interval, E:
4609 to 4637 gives 0.121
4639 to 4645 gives 0.066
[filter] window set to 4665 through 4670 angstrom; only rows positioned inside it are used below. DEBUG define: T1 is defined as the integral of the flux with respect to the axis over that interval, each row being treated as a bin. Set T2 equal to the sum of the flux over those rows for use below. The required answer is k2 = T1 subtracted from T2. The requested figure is 0.1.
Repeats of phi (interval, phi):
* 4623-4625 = 8.2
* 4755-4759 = 7.5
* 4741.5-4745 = 7.8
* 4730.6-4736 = 7.0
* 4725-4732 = 7.4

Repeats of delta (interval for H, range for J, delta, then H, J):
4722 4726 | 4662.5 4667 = 5.46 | 235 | 220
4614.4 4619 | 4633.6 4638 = 5.62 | 277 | 245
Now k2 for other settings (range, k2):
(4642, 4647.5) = -3.6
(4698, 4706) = -6.6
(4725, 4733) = -7.3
